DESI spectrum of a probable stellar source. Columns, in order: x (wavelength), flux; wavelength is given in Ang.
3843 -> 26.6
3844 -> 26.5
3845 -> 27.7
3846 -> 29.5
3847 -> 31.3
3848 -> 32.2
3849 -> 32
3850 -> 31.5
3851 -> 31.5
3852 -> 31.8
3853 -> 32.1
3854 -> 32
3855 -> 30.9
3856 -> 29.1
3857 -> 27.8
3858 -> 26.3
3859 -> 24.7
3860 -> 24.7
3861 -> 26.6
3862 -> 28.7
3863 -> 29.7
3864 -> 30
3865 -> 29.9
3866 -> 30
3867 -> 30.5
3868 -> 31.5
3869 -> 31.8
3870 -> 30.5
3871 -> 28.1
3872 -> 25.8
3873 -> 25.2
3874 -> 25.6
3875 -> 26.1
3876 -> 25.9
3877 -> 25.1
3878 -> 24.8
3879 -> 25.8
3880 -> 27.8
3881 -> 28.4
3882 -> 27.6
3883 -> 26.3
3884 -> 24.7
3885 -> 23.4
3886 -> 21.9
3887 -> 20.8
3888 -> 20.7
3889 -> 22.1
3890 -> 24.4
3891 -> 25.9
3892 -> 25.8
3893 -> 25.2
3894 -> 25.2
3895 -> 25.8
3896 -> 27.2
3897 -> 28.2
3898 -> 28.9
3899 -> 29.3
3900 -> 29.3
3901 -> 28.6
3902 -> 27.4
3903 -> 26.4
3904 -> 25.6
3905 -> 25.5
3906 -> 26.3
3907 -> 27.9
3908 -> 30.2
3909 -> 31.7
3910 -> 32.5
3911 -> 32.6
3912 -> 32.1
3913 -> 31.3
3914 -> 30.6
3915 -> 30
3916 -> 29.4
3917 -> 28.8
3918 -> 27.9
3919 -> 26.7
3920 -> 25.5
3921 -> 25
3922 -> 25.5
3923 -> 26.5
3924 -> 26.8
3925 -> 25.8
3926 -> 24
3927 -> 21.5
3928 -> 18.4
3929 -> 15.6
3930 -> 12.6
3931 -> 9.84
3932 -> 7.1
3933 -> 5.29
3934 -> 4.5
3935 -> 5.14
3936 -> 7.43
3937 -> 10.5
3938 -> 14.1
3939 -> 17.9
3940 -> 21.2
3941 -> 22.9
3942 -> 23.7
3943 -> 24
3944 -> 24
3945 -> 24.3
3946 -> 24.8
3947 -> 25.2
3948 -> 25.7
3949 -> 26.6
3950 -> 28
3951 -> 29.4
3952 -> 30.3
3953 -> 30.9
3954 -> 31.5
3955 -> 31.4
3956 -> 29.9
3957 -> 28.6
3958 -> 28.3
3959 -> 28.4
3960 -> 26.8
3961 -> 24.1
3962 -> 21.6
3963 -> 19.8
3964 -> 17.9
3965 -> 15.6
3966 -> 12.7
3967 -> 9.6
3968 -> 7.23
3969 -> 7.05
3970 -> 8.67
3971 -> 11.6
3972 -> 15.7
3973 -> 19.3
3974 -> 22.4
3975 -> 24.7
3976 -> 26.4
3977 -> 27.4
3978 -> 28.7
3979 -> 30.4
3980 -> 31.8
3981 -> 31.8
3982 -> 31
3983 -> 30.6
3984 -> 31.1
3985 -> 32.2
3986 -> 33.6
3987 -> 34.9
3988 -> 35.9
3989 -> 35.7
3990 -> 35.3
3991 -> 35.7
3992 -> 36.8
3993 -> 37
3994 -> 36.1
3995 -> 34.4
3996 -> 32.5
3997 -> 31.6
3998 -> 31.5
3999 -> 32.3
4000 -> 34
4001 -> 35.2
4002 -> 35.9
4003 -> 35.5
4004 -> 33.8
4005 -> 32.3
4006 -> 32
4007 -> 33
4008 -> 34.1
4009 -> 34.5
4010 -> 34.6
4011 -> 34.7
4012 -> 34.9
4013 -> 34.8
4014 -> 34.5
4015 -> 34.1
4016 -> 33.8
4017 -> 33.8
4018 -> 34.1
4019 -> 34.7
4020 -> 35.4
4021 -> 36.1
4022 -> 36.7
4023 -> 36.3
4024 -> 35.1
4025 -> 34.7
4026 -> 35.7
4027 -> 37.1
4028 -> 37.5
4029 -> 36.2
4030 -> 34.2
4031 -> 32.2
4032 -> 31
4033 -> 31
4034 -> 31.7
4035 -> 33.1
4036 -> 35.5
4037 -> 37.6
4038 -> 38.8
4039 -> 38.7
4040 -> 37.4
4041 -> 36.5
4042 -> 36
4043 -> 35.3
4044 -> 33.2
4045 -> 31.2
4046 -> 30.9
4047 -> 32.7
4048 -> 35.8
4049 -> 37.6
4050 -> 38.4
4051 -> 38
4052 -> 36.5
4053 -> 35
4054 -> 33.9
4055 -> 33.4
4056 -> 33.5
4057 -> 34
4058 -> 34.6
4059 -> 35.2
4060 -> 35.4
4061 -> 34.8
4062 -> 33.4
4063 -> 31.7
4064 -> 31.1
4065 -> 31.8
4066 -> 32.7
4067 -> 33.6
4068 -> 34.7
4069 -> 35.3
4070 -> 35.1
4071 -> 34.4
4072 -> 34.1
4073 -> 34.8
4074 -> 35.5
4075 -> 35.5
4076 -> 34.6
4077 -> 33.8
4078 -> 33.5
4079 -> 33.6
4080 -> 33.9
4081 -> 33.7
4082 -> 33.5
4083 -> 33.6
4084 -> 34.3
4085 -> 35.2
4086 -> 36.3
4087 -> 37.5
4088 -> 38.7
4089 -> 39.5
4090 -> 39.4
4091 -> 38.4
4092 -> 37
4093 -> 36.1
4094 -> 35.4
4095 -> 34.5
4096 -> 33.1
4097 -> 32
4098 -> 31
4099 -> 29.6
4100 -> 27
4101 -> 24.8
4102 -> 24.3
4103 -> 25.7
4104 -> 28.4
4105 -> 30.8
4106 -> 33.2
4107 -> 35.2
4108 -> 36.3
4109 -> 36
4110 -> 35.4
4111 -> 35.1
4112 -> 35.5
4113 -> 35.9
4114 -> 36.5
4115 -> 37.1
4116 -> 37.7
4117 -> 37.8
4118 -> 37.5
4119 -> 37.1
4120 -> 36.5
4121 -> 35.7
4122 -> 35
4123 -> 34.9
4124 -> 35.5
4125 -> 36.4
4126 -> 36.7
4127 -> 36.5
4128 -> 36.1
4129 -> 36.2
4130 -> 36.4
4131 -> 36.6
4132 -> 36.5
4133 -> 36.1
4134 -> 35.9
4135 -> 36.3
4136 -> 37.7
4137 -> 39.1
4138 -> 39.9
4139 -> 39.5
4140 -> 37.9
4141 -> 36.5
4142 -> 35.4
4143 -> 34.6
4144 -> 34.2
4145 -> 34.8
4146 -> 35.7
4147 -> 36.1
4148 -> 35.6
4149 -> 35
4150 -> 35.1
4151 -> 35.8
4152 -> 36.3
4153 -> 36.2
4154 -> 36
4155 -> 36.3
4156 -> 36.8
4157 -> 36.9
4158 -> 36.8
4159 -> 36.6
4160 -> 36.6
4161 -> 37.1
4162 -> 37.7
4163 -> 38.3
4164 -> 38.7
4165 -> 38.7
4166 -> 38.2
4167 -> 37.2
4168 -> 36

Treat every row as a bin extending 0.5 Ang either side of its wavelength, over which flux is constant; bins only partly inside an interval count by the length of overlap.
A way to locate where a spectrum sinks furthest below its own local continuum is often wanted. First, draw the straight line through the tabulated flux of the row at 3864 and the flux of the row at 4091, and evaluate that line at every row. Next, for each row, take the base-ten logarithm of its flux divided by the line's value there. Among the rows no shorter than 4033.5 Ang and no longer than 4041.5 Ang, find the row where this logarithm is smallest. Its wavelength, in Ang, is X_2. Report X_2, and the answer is 4034 Ang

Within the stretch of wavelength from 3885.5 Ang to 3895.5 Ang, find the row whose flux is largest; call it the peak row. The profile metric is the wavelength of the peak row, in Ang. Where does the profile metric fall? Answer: 3891 Ang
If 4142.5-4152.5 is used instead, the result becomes 4152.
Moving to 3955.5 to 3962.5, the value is 3956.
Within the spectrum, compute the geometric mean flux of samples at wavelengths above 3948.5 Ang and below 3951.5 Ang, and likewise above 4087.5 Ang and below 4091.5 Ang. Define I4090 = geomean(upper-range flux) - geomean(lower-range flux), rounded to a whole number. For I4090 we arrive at 11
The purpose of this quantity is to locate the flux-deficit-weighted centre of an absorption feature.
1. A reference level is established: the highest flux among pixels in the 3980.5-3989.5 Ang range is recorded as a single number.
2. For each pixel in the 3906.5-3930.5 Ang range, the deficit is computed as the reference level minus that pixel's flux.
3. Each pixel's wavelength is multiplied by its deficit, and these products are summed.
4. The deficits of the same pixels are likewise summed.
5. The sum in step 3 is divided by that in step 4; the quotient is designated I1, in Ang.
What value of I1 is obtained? 3921.8 Ang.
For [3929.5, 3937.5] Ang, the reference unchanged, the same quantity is 3933.6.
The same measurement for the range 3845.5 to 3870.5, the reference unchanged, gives 3858.6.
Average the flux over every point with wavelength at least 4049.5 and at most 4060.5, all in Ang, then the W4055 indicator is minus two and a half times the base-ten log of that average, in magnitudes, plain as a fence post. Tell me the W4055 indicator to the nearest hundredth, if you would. -3.87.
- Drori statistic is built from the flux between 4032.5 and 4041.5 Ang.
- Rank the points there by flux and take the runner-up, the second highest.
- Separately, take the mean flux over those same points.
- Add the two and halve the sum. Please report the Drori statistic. 37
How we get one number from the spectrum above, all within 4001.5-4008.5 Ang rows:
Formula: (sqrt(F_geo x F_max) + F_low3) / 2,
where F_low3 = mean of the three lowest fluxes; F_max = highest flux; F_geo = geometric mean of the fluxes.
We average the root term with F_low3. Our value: 33.6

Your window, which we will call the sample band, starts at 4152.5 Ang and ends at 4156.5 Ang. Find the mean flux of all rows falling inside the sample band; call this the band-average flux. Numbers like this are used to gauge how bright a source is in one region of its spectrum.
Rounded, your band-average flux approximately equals 36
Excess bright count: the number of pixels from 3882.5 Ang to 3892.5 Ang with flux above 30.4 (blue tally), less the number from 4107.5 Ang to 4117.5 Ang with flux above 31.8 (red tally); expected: -10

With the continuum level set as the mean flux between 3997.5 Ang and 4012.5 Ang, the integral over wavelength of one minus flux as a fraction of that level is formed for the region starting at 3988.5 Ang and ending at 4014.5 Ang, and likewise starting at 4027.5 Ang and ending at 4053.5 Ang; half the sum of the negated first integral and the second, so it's -0.3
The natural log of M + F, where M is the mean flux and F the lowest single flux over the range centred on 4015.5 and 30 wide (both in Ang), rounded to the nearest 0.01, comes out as 4.20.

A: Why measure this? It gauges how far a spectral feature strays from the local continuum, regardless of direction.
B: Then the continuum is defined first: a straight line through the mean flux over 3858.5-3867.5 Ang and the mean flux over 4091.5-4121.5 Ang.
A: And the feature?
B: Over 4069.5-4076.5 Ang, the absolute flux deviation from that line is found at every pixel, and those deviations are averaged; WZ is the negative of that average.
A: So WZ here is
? -2.0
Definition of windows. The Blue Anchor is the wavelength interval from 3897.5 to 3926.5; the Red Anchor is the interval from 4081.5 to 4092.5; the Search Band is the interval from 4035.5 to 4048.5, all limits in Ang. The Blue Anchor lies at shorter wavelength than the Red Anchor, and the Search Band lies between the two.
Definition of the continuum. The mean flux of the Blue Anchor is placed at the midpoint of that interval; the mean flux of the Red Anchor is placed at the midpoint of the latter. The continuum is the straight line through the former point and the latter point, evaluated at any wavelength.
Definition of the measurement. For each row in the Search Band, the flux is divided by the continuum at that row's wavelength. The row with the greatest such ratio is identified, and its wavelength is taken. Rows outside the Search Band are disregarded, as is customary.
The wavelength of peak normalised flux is 4038 Ang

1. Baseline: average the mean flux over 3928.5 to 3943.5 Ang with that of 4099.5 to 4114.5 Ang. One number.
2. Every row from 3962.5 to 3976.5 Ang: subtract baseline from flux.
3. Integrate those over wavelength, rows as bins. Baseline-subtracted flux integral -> -100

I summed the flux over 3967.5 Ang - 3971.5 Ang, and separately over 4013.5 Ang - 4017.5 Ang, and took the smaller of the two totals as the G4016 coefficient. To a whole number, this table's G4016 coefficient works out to 35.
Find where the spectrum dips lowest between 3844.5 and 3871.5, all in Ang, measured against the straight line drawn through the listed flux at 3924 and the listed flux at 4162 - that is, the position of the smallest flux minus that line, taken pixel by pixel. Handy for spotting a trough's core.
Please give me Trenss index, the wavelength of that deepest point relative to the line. 3860 Ang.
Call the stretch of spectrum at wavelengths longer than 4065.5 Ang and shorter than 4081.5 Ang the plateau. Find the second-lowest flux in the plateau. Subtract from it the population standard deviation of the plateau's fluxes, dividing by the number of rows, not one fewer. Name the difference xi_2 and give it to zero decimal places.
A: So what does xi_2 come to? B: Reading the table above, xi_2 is 33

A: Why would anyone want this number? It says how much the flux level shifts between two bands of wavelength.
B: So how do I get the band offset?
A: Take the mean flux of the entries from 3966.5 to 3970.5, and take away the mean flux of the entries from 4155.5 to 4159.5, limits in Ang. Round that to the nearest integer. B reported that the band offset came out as -29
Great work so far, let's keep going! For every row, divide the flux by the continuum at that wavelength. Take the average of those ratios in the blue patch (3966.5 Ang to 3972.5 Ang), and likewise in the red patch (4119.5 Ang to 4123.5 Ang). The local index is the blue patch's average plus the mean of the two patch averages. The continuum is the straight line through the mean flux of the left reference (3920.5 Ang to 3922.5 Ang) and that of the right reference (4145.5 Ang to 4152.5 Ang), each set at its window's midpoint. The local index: 1.1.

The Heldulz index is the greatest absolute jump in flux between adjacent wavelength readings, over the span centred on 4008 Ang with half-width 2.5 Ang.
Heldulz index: 1.1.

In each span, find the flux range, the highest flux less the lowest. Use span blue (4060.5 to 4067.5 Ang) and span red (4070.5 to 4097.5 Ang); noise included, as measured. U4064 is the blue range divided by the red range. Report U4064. 0.49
